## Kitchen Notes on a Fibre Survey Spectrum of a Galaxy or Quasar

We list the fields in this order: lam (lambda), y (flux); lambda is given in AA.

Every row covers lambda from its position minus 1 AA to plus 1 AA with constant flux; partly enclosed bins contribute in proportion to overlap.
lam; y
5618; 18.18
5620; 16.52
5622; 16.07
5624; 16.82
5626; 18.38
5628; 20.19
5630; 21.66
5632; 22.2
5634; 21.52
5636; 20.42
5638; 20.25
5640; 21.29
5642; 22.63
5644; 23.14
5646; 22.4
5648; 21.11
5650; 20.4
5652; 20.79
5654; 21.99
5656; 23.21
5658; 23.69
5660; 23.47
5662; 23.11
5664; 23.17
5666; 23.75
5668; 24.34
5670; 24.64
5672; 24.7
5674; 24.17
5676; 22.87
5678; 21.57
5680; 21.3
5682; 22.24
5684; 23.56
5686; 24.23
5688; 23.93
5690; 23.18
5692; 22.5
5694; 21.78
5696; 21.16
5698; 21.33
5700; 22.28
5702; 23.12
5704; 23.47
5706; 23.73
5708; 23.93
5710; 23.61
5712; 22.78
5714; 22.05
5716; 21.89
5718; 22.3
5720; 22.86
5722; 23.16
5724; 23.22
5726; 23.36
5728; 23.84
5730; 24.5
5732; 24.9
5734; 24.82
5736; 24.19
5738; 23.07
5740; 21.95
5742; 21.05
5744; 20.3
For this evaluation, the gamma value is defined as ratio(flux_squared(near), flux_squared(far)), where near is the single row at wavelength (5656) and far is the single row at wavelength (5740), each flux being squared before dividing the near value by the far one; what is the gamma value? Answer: 1.12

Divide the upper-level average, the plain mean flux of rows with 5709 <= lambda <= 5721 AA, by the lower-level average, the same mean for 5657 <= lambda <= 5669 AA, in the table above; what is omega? 0.96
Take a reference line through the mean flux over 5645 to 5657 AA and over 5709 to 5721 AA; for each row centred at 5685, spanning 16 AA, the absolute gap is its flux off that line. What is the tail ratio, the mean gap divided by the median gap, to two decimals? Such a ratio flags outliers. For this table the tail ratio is 1.13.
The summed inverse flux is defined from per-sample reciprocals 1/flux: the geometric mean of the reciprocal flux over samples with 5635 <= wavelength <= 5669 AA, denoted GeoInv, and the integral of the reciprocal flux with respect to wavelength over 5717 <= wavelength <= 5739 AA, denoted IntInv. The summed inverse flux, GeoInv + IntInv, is 1.0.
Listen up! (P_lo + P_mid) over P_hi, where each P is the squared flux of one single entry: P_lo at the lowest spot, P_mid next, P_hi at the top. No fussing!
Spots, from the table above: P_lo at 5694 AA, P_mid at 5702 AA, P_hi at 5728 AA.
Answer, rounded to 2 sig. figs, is 1.8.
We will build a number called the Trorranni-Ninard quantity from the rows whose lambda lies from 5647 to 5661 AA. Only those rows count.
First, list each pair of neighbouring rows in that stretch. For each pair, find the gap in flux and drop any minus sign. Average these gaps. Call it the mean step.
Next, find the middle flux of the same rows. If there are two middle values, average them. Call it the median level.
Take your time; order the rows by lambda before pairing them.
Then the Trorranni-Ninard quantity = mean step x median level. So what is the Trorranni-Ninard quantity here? 15.5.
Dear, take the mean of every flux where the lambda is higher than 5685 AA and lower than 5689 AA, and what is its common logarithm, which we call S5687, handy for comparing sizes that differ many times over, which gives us 1.38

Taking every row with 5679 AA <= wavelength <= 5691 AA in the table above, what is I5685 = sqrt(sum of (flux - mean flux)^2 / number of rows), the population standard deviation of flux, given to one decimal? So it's 1.0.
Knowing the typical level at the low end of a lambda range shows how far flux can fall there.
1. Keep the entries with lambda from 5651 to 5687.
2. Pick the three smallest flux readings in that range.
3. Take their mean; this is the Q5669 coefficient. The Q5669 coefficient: 21.2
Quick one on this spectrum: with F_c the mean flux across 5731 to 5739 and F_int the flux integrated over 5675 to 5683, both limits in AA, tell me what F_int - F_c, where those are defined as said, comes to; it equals 152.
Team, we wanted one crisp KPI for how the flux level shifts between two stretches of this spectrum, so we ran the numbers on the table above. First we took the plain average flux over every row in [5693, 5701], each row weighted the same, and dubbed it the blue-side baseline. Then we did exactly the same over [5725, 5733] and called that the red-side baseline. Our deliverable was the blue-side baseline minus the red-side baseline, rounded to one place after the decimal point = -2.5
